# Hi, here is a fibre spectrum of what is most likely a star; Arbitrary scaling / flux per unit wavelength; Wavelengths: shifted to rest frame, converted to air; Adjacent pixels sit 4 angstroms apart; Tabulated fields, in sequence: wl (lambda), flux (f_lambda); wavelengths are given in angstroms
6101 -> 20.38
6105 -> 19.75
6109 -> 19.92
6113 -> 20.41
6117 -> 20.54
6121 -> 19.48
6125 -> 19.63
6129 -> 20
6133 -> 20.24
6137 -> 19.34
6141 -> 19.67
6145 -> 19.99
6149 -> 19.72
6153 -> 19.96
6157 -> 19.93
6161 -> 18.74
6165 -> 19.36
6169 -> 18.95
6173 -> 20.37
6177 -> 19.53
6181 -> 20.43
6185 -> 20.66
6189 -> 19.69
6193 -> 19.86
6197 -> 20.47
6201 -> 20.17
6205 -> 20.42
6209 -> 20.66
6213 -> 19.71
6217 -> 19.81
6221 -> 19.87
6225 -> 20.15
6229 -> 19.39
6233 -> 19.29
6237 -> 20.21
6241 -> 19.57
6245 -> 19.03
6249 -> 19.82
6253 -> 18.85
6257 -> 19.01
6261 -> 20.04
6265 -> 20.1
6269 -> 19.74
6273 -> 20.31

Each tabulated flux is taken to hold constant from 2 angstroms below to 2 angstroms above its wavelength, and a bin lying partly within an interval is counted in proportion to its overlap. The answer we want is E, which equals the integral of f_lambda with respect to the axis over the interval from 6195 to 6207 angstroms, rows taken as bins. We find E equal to 244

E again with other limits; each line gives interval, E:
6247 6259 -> 231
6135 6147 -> 236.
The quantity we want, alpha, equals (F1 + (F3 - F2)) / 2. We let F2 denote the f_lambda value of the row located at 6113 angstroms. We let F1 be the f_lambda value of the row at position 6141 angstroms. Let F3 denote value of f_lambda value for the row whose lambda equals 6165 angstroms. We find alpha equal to 9.3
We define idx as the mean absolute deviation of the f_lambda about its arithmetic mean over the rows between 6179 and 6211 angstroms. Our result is 0.29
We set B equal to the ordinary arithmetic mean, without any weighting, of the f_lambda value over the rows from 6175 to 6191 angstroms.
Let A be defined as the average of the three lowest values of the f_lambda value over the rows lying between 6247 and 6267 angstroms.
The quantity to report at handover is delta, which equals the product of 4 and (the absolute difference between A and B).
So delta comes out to 3.4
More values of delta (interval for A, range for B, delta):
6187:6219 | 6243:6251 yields 1.2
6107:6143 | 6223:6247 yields 0.5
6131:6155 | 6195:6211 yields 3.4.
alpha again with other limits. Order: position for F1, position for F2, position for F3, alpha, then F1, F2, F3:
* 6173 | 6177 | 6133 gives 10.5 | 20.37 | 19.53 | 20.24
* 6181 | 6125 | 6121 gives 10.1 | 20.43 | 19.63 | 19.48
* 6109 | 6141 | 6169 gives 9.6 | 19.92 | 19.67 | 18.95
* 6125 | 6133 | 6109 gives 9.7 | 19.63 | 20.24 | 19.92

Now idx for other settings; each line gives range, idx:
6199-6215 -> 0.30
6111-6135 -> 0.35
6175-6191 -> 0.47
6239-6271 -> 0.42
